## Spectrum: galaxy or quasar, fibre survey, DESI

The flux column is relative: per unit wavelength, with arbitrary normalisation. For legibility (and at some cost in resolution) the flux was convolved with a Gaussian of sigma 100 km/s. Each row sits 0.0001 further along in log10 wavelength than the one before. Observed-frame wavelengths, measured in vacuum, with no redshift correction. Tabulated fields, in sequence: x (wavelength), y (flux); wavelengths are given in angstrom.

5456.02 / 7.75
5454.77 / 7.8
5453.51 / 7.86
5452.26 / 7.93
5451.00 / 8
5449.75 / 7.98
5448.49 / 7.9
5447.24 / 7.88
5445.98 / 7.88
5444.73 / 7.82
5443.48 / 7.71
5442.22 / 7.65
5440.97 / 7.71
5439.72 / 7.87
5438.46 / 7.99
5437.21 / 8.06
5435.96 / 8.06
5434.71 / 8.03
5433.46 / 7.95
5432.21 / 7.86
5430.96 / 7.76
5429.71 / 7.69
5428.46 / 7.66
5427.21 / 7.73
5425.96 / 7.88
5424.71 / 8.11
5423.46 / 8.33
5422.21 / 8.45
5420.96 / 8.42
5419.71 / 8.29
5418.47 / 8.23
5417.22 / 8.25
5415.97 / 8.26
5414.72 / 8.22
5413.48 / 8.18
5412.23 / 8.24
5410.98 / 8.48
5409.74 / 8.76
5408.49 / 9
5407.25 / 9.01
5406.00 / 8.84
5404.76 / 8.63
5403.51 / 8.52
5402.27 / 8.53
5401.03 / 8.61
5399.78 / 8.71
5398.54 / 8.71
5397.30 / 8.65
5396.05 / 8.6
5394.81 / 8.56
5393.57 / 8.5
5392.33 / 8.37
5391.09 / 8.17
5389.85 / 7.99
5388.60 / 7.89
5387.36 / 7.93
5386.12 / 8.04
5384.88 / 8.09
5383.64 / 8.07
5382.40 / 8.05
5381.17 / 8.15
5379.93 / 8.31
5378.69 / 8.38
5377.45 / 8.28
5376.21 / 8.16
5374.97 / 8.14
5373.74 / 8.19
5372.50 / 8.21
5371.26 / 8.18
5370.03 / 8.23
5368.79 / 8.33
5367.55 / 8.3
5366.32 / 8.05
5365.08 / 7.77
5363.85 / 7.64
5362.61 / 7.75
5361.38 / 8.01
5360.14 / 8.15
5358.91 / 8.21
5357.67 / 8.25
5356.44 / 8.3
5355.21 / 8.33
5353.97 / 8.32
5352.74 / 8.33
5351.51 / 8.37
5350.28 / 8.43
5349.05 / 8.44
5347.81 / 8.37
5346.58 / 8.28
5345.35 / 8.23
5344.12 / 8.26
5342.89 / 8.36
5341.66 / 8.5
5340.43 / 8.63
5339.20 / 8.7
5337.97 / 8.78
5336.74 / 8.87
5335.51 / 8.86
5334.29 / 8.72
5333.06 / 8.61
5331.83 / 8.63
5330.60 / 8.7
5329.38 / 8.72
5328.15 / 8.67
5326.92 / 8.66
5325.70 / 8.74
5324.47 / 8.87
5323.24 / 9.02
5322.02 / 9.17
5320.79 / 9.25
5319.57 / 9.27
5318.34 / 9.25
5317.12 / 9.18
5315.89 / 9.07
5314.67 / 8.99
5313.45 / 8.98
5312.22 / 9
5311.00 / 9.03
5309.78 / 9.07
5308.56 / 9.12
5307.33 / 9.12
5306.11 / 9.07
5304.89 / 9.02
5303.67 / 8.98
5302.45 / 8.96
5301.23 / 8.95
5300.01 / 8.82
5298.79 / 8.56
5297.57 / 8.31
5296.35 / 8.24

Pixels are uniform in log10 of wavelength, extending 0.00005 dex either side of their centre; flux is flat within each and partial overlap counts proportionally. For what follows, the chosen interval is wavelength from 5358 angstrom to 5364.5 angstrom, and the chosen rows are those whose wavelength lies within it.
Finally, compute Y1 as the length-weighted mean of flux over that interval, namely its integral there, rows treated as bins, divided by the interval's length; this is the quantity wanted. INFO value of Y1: 8.0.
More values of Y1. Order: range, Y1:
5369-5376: 8.2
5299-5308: 9.0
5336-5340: 8.8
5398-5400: 8.7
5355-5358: 8.3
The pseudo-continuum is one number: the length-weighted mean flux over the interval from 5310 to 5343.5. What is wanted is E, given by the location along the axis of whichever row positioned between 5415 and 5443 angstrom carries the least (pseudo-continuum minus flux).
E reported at 5422.21 angstrom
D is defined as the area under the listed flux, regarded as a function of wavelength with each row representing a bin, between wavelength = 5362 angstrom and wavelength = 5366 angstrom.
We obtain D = 31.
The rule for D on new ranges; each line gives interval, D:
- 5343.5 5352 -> 71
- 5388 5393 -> 41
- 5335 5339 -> 35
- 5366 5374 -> 66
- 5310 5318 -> 72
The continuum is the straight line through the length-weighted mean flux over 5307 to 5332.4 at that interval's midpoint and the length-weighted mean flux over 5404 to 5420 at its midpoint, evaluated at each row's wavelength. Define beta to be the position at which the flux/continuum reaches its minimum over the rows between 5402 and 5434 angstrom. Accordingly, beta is 5428.46 angstrom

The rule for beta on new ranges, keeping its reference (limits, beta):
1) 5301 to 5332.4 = 5331.83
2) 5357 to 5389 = 5363.85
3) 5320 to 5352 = 5345.35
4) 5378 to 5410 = 5388.60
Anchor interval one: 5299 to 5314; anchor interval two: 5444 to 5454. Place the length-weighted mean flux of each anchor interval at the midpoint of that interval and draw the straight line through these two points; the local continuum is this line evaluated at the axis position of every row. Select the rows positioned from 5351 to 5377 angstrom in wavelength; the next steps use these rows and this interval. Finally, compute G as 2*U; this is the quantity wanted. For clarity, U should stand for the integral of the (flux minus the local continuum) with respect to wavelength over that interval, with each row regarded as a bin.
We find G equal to -21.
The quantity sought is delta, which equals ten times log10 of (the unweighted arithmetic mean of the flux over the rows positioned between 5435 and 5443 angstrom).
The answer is 8.97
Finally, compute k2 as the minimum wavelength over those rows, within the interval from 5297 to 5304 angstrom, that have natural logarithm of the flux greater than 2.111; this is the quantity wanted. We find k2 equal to 5297.57 angstrom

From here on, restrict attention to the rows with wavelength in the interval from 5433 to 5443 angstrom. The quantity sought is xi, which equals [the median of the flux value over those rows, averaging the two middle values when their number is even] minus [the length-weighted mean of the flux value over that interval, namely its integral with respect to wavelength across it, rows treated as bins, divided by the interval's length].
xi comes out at 0.06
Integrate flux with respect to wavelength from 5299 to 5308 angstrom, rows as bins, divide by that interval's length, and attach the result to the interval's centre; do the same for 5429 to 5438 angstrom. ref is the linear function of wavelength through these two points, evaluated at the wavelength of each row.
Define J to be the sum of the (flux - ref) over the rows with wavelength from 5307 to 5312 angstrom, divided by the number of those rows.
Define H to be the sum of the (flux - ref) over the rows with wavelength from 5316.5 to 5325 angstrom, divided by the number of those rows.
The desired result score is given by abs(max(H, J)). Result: 0.314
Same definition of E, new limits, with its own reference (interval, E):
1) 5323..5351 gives 5323.24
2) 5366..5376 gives 5368.79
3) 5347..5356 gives 5349.05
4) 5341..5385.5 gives 5341.66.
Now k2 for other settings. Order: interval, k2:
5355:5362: 5355.21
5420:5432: 5420.96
